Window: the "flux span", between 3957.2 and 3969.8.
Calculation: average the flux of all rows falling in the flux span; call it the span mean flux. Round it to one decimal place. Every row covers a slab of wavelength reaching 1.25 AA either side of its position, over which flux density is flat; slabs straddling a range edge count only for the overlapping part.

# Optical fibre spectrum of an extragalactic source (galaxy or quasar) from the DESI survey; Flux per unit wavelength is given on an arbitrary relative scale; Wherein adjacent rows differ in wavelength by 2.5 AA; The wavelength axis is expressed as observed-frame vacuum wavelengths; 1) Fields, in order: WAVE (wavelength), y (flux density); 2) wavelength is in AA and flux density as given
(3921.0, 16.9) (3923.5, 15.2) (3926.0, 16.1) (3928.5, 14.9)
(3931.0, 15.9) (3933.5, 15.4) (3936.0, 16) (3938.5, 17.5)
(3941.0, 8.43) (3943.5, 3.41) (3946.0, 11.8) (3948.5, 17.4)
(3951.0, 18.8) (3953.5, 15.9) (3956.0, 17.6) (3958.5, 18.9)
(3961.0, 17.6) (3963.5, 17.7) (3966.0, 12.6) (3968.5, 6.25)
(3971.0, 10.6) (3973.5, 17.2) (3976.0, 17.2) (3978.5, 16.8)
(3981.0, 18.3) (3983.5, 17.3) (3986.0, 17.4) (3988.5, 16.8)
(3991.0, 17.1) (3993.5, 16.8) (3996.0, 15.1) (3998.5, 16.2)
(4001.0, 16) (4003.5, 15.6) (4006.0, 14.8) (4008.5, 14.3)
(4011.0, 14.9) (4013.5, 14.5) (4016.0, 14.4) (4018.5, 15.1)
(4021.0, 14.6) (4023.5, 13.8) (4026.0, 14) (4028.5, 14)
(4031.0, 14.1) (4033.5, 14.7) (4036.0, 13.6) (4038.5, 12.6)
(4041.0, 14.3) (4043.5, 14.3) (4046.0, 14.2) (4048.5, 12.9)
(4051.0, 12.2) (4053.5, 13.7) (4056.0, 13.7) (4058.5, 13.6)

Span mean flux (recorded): 14.6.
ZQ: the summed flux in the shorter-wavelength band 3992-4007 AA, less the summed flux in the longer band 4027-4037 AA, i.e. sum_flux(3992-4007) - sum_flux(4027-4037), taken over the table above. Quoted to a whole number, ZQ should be 38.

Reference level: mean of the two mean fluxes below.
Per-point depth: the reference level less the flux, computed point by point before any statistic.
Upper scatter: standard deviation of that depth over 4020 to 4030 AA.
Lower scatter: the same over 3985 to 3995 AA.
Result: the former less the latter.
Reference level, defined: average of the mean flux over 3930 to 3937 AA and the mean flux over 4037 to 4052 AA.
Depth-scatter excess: 0.1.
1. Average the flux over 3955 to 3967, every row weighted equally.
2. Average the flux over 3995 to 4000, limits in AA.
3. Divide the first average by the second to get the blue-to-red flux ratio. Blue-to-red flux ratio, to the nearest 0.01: 1.08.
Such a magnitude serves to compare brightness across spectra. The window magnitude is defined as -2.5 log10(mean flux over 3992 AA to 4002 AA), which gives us -3.01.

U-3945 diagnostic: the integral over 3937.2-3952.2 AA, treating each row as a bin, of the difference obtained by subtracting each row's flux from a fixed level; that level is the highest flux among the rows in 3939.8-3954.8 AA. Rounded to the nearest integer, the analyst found 89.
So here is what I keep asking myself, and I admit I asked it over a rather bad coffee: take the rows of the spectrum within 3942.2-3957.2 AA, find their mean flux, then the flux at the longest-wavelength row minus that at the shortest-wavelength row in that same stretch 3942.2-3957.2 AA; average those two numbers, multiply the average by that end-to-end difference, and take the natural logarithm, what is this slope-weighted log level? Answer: 5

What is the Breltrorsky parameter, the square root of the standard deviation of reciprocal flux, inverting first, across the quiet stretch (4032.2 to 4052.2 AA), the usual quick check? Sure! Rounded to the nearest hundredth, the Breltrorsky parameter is 0.07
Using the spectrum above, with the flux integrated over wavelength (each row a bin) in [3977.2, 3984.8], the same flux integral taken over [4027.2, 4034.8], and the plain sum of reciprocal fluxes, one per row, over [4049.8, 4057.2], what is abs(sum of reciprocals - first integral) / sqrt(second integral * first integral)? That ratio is 1.10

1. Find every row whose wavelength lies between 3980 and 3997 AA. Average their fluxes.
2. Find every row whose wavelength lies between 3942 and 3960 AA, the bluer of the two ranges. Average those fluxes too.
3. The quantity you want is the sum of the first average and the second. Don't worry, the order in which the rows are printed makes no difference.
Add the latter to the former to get 31.8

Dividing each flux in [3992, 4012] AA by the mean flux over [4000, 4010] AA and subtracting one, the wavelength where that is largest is 3993.5 AA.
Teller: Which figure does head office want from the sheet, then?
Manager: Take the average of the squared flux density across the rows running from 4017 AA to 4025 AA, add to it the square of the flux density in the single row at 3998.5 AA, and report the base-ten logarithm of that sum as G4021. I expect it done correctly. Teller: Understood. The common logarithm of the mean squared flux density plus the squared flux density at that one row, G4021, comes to 2.67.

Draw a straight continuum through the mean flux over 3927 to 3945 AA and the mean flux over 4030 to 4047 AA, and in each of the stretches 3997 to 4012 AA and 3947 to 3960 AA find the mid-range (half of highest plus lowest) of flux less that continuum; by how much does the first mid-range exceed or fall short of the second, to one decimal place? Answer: -2.6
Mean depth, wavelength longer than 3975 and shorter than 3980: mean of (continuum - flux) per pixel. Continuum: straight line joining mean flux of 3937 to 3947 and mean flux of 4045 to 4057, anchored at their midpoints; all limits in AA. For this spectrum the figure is -6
